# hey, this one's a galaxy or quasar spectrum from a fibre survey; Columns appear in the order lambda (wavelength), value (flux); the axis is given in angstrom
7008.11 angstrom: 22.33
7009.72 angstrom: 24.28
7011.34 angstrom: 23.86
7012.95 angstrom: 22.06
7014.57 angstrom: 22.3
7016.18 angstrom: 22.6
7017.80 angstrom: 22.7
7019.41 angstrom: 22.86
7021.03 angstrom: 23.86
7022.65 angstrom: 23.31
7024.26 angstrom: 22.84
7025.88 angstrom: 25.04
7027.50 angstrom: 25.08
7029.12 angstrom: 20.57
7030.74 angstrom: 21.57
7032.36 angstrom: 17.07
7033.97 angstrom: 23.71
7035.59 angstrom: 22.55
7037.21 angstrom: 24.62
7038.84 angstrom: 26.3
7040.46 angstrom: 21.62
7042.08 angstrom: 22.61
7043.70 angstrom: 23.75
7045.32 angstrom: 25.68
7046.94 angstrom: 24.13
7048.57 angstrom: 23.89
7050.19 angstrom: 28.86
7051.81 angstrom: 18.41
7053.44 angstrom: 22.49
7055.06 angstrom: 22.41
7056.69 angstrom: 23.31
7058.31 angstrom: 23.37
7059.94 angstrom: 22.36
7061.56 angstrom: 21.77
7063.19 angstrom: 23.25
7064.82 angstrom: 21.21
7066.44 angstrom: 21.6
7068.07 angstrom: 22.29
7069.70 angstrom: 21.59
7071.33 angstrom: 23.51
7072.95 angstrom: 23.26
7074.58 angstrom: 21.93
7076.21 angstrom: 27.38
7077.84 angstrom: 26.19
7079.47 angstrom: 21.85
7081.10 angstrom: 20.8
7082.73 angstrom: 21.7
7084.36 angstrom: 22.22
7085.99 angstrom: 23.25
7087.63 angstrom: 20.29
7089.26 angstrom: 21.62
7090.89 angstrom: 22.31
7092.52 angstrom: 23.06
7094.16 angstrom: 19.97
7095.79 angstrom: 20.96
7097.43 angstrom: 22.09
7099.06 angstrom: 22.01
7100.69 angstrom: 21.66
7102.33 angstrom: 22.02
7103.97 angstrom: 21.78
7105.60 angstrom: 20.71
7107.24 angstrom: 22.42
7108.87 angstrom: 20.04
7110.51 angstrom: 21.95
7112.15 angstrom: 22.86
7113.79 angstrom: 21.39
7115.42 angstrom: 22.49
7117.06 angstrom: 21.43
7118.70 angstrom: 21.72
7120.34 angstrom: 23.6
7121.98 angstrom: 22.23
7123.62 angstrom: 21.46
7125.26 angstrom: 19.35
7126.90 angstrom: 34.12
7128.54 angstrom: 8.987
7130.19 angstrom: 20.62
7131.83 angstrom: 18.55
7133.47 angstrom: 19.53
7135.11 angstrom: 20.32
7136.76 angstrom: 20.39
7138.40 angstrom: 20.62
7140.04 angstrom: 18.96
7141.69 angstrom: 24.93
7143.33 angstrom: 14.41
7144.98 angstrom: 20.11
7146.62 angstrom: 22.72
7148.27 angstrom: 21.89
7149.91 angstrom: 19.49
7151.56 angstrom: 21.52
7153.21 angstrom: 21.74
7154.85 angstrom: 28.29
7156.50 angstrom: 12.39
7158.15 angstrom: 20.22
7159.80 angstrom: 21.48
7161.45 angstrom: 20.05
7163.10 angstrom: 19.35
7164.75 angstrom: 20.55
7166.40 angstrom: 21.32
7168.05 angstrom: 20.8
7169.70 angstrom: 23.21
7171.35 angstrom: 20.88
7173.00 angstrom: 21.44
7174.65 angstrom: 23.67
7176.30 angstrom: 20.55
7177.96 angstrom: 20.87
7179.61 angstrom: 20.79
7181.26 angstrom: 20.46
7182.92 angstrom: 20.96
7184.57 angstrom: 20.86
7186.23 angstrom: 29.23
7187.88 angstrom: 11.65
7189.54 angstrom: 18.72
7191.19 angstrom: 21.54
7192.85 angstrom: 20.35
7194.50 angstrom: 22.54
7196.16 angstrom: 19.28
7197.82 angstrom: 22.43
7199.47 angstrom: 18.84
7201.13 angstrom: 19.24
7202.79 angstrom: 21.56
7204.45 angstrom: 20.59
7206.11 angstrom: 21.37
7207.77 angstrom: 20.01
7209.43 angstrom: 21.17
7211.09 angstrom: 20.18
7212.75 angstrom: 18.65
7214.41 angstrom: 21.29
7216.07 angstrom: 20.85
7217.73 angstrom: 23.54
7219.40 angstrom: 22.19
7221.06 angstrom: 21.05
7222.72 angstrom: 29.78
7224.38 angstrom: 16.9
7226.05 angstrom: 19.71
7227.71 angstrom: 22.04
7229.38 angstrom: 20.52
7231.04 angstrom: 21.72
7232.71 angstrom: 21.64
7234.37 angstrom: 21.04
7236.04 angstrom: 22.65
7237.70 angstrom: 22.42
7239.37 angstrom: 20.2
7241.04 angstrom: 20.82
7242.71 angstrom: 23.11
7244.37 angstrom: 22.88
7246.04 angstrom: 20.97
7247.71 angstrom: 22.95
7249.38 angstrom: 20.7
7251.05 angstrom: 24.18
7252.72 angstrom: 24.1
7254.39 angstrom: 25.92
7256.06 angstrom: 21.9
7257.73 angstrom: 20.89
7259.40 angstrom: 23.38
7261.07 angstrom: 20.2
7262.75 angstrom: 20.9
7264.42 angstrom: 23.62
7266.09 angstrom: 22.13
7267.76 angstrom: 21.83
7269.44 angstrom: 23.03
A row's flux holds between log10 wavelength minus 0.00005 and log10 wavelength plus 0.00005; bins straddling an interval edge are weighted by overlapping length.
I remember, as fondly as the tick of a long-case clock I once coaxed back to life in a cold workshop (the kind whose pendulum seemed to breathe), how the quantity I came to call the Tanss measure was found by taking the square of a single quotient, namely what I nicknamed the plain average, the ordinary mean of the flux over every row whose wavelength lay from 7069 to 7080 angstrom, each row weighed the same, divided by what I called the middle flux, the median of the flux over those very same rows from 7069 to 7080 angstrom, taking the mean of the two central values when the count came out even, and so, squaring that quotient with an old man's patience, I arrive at 1.04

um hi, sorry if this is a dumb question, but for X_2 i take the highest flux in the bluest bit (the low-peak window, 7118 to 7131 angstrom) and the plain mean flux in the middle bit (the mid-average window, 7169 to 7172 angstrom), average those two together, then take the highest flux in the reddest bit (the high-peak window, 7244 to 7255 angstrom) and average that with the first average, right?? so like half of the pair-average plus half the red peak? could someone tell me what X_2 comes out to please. 27.0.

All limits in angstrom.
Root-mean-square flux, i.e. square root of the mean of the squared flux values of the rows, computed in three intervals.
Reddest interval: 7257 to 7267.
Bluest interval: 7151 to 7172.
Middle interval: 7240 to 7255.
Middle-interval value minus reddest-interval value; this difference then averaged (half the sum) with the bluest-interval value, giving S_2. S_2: 11.1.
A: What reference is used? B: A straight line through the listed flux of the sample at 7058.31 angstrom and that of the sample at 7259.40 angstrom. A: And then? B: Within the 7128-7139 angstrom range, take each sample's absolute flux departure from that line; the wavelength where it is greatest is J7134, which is 7128.54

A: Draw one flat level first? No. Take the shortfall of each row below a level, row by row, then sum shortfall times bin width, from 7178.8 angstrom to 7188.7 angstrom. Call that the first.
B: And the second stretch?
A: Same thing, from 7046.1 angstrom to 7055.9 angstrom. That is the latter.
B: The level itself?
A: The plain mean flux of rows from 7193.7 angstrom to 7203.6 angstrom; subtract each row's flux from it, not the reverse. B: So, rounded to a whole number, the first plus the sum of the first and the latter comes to -27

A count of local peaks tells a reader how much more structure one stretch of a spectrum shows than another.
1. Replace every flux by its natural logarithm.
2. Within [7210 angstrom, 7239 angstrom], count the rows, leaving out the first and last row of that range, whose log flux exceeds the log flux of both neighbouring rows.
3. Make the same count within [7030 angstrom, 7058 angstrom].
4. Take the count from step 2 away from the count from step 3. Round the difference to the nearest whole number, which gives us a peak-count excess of -1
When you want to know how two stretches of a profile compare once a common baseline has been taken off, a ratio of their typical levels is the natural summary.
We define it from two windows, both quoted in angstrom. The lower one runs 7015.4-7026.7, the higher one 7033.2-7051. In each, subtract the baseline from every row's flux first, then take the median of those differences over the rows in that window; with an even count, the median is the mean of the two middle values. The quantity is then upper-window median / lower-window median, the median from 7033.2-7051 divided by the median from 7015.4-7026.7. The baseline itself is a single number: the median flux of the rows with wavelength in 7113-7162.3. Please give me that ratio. 1.6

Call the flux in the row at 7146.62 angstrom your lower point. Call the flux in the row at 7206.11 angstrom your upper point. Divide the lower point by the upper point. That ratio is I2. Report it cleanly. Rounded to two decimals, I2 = 1.06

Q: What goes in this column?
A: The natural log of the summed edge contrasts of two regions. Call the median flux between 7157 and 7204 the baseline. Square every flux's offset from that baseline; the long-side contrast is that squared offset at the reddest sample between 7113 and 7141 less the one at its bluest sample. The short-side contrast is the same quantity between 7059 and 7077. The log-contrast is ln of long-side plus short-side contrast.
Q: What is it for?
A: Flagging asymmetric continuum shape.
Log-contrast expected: 3.8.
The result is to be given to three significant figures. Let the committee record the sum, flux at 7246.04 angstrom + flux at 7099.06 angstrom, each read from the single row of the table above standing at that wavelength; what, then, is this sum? 43.0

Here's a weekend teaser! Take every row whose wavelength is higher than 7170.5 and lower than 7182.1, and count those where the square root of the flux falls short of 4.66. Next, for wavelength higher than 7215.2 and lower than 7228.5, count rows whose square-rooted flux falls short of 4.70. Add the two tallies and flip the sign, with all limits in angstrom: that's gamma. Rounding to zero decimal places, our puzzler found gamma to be -11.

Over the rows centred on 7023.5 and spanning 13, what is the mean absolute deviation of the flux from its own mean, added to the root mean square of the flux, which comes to 24.4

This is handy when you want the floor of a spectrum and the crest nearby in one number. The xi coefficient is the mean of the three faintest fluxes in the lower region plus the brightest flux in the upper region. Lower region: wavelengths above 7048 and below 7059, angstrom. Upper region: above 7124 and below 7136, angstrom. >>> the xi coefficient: 55.2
